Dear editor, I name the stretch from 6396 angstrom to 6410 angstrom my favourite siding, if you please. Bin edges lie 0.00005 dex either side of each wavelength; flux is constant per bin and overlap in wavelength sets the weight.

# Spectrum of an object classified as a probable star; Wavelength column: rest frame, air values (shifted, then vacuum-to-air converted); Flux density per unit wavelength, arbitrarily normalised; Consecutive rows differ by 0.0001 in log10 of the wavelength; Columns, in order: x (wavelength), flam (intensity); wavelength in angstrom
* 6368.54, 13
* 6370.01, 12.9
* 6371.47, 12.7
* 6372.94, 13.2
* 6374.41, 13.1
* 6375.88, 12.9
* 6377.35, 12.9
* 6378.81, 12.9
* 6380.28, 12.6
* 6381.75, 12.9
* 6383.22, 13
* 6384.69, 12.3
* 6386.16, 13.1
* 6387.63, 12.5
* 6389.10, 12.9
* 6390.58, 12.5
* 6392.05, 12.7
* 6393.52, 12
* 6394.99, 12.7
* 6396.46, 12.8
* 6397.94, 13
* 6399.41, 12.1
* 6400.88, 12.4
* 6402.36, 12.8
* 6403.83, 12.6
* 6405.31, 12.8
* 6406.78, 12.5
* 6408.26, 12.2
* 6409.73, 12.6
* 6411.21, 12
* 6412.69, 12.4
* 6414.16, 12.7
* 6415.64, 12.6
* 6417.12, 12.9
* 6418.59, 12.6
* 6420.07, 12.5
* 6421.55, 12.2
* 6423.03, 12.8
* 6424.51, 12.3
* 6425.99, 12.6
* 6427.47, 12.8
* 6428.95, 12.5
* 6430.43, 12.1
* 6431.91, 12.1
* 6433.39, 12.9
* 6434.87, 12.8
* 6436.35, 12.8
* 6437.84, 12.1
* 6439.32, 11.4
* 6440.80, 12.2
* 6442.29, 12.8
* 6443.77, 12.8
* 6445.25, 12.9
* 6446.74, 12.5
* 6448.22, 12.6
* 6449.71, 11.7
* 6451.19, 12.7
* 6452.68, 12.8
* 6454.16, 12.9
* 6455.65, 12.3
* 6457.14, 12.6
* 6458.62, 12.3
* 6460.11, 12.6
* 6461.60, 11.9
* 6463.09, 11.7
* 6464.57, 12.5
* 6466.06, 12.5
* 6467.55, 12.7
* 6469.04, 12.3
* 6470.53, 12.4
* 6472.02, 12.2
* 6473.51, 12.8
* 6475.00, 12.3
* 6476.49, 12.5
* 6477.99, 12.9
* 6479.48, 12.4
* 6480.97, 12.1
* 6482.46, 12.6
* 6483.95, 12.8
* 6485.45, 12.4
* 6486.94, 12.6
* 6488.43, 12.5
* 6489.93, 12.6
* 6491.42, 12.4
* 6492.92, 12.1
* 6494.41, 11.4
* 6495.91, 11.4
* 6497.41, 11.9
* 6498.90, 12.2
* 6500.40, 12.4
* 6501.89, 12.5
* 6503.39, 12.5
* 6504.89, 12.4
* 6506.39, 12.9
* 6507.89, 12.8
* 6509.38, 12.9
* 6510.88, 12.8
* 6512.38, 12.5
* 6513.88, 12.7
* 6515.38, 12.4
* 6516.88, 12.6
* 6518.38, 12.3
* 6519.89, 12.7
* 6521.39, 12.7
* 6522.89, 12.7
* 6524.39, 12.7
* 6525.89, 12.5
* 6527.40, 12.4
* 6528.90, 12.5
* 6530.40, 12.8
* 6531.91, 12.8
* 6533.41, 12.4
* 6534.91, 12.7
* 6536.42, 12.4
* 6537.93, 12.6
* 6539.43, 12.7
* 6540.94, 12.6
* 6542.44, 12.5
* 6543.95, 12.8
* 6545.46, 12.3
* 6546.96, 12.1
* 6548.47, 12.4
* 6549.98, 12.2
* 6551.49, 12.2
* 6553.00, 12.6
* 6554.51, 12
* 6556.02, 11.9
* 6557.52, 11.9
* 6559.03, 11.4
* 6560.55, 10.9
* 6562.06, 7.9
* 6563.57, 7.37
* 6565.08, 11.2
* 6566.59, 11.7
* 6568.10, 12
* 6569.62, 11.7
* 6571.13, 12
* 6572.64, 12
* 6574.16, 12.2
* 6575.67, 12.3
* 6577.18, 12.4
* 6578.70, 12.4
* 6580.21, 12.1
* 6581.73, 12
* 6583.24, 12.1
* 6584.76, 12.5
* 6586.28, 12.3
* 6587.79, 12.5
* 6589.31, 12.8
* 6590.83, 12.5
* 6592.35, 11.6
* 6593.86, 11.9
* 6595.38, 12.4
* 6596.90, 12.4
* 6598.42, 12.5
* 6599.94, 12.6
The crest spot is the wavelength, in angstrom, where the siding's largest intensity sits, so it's 6397.94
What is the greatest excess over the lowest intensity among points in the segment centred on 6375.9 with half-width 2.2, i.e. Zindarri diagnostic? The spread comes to 0.2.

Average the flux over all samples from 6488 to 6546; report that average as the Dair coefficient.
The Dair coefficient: 12.5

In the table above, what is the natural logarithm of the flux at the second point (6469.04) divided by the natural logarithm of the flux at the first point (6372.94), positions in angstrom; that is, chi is 0.97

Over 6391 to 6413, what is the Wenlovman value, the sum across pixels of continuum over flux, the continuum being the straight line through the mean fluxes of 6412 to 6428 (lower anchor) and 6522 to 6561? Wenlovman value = 15.14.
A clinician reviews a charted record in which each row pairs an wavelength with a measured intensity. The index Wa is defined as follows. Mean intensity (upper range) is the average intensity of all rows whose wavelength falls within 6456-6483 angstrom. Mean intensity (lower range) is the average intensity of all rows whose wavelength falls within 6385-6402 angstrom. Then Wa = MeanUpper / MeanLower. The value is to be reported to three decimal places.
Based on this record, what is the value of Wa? 0.984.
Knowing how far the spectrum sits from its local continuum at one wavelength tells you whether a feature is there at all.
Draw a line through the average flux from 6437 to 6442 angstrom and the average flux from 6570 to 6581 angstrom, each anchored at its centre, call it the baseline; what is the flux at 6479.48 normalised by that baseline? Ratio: 1.03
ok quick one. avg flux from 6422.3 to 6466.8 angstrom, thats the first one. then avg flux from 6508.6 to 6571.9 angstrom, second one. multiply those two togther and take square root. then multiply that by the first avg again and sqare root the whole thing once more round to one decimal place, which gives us 12.4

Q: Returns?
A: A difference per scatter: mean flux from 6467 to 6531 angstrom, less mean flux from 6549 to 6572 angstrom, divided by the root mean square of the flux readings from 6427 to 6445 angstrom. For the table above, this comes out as 0.10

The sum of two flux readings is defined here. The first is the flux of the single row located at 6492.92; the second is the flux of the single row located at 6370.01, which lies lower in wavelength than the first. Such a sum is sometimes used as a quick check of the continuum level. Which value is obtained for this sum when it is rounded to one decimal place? 25.0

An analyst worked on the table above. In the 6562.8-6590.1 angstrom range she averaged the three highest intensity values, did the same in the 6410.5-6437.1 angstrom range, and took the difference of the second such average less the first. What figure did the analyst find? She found 0.27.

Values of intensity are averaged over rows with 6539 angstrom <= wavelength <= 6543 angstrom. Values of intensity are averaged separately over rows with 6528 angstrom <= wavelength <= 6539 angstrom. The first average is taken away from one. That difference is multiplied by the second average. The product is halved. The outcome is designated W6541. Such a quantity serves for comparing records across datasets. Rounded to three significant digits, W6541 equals -73.1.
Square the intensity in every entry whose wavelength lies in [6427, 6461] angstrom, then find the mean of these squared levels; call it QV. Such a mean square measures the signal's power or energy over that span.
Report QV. 156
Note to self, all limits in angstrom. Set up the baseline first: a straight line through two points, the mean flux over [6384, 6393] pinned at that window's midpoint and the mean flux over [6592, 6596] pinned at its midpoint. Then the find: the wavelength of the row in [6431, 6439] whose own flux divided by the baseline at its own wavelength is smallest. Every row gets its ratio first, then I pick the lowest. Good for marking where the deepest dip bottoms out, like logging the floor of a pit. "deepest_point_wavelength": 6431.91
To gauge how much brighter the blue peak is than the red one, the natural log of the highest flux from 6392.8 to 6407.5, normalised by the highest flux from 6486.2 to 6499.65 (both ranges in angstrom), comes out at 0.03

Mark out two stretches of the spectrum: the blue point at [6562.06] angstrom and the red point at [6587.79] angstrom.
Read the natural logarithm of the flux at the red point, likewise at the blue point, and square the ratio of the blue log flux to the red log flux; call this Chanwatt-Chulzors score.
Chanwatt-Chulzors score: 0.67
